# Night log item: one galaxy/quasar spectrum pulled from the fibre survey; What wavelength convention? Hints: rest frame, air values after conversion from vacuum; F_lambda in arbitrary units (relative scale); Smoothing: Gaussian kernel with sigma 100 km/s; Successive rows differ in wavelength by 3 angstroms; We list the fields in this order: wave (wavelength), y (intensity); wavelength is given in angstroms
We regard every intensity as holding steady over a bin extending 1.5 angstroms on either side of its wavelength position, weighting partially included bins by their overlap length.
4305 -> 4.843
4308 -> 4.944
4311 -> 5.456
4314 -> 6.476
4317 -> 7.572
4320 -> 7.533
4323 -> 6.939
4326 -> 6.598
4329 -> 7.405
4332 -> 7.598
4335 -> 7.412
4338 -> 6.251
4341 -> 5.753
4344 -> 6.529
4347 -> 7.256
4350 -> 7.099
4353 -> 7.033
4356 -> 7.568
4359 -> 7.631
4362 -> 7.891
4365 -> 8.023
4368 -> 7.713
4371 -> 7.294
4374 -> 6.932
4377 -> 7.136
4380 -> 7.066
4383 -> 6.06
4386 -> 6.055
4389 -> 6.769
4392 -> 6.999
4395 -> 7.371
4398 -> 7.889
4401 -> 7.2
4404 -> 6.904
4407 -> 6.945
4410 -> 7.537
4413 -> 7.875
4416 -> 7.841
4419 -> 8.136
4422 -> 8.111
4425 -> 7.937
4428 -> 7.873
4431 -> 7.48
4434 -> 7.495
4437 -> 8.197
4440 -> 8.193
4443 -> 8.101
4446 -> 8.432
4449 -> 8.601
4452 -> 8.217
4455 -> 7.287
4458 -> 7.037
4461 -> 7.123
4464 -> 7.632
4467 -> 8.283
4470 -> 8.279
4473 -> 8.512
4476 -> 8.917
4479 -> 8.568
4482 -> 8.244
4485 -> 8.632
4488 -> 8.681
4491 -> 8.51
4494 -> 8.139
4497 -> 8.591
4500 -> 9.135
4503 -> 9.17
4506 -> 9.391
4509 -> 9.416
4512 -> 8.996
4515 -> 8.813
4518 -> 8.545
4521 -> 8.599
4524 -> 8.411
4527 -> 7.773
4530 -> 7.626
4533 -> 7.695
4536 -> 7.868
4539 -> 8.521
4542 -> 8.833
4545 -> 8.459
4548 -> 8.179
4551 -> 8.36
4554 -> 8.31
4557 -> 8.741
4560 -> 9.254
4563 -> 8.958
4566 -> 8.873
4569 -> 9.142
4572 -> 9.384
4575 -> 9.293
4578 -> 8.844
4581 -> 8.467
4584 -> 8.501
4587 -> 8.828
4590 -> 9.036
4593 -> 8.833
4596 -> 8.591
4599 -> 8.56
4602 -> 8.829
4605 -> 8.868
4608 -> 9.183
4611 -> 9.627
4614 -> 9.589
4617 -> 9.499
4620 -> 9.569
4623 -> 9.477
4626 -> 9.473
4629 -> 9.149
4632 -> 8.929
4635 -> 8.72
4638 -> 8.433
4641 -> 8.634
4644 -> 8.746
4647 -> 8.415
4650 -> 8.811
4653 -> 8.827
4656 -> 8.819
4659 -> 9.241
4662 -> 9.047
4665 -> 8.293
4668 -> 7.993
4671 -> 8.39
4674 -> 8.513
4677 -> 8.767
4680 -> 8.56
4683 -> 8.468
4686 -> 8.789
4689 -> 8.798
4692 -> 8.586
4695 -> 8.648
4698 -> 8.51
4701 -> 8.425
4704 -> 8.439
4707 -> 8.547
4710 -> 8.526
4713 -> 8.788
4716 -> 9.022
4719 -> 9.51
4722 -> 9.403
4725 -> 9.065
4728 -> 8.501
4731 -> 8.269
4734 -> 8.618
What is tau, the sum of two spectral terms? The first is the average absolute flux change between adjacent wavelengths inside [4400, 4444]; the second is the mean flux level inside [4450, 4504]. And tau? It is 8.49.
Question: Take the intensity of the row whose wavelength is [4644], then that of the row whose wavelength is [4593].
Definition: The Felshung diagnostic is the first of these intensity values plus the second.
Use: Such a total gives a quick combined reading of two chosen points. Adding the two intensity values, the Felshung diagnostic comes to 17.6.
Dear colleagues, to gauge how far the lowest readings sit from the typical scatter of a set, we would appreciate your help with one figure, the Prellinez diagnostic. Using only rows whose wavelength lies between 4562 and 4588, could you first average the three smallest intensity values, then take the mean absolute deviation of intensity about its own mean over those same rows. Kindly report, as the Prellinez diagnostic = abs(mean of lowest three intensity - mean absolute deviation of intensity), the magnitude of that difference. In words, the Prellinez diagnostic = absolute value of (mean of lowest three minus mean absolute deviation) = 8.4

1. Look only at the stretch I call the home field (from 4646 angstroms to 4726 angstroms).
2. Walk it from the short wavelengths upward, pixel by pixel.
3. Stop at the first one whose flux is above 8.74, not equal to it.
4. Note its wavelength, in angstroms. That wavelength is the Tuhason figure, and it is 4650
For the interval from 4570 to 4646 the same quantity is 4572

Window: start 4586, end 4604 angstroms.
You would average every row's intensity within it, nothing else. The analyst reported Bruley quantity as 8.8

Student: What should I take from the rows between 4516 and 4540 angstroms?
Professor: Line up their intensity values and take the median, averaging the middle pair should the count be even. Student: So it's 8.14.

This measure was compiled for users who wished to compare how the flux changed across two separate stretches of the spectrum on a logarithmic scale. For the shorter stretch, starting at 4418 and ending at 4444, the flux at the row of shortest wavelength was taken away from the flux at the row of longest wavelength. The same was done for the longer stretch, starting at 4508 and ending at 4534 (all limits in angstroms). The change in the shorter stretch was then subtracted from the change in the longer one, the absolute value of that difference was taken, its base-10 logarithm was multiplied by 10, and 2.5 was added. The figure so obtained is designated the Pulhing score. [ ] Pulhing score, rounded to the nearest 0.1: 4.8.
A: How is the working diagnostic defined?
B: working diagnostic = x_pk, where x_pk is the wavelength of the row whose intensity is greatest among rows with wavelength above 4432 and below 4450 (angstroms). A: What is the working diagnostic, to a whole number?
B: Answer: 4449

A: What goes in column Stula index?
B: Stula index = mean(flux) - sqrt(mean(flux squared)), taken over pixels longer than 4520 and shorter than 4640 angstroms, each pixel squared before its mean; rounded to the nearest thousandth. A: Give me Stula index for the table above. -0.015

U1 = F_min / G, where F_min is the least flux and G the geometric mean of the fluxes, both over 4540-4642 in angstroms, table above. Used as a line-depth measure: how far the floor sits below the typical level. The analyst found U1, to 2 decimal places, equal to 0.92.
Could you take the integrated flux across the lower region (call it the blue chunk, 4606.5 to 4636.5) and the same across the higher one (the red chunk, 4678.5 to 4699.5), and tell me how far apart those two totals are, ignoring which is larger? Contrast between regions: 99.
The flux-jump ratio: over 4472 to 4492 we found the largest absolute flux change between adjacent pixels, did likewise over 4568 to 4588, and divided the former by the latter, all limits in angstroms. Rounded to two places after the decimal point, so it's 0.90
